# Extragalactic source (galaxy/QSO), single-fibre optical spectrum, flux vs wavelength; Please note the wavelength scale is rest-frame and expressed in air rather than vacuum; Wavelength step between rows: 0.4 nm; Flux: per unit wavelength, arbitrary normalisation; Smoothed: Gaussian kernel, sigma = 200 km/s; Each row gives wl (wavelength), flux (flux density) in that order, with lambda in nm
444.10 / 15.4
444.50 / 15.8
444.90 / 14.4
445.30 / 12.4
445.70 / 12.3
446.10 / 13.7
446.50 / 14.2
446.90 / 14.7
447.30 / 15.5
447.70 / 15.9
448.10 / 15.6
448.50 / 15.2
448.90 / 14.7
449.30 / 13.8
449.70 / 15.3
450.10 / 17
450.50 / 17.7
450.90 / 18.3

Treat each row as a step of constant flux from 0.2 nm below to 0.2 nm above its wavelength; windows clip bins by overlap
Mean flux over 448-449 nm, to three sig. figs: 15.2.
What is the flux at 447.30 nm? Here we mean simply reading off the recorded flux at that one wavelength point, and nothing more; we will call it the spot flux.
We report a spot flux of 15.5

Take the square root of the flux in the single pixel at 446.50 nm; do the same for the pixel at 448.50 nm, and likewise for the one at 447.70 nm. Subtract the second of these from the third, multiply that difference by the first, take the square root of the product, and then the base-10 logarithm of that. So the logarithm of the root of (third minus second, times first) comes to -0.2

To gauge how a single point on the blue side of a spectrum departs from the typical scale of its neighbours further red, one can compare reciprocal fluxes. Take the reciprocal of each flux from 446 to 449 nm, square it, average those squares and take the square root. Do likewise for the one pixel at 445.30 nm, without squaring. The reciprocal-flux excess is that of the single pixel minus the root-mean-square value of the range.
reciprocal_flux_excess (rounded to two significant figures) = 0.013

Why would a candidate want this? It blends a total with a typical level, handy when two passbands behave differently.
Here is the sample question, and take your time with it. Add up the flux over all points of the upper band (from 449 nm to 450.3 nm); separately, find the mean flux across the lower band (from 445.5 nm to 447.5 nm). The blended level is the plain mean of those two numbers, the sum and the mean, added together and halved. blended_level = 30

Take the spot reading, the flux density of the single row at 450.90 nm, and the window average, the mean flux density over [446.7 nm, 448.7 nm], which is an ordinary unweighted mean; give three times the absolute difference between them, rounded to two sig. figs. 8.8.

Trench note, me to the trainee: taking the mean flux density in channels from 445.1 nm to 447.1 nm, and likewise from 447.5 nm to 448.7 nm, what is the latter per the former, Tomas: 1.16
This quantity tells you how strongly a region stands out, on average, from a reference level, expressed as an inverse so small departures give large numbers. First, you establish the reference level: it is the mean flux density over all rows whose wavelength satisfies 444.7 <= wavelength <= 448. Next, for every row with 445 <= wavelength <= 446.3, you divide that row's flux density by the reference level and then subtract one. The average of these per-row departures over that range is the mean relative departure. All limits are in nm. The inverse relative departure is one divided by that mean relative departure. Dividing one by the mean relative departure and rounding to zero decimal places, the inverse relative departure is -11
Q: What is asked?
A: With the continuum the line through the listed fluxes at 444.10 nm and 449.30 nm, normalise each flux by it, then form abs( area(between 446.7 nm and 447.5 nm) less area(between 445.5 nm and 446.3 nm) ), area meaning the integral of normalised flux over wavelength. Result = 0.13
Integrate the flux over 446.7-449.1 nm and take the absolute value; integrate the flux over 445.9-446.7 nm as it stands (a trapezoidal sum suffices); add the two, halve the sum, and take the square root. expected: 4.9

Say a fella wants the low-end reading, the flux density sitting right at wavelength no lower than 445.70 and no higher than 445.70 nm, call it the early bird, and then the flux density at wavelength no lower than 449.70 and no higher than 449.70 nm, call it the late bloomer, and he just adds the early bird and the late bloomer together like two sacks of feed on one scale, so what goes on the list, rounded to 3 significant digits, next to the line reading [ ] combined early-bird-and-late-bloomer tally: 27.6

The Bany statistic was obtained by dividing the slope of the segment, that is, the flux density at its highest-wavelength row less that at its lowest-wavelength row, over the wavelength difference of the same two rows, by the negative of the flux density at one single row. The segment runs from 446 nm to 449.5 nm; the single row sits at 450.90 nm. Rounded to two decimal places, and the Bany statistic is 0.00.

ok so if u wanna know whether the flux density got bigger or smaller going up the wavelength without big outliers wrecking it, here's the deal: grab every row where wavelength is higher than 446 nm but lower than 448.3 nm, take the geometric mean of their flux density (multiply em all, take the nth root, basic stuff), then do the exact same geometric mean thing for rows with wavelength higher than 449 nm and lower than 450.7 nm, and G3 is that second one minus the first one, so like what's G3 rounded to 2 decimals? 0.96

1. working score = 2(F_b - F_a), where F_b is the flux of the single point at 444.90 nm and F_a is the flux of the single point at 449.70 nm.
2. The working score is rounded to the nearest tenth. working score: -1.8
